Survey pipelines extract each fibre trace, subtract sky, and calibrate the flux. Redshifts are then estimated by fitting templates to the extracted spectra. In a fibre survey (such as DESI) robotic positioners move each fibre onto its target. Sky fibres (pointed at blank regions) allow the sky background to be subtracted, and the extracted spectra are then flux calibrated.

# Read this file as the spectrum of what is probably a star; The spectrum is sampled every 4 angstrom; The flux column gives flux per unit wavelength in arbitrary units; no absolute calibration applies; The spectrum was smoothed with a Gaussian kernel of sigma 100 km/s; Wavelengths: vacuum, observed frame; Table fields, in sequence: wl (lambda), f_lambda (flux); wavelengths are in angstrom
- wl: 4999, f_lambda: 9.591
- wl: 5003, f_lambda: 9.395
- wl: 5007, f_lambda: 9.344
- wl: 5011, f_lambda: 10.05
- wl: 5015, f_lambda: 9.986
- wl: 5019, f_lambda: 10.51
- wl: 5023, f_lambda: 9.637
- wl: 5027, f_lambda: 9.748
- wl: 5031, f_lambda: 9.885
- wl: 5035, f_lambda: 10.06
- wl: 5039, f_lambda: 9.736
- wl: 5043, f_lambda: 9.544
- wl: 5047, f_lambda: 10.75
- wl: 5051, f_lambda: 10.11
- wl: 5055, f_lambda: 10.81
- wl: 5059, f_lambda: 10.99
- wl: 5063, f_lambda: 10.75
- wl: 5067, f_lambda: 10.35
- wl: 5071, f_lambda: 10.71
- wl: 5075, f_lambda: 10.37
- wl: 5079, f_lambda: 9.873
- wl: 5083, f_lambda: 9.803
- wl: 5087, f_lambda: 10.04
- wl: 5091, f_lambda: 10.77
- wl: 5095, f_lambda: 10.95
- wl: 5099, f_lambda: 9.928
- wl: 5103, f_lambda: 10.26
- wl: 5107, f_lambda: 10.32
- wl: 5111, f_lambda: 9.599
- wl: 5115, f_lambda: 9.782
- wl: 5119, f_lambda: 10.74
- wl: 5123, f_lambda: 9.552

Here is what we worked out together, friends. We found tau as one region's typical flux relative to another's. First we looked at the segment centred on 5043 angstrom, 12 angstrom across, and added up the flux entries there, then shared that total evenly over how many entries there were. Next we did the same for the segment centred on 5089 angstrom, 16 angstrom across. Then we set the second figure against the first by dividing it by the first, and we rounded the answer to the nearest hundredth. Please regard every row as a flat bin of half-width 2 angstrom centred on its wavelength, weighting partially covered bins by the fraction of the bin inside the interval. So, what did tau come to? 1.04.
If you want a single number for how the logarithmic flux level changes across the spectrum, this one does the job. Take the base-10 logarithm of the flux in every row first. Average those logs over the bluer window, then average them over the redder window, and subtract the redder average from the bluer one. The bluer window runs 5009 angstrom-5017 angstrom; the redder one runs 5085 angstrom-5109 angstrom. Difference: -0.015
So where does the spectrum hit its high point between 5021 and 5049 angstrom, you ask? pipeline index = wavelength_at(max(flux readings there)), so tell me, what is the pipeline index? 5047 angstrom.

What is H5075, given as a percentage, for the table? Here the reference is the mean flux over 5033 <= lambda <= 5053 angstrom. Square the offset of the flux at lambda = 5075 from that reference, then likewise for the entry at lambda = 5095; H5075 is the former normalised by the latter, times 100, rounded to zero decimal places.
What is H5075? 13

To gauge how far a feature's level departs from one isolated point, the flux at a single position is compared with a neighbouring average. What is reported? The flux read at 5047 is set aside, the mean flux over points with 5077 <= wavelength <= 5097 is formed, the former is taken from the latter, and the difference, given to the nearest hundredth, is -0.46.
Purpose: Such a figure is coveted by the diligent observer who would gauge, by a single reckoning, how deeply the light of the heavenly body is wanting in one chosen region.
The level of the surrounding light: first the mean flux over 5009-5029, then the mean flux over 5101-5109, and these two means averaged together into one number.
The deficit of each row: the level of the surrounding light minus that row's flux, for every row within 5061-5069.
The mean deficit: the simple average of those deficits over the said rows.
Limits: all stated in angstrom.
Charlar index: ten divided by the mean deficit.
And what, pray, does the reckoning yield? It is -24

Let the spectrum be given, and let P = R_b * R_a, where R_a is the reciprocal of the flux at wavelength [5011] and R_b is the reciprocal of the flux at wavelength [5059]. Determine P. 0.0091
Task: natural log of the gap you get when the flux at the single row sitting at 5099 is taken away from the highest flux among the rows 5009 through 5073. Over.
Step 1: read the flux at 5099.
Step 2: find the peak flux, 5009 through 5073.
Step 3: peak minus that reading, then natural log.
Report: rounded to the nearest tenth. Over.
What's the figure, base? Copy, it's 0.1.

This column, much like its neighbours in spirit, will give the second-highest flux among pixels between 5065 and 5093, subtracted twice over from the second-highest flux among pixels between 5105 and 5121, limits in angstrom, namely -11.1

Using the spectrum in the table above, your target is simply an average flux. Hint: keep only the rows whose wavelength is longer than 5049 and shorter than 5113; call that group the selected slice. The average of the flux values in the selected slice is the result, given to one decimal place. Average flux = 10.4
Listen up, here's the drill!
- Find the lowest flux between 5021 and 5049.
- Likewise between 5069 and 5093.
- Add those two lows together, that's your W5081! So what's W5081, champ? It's 19.3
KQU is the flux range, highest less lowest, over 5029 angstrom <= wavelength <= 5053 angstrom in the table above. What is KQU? 1.21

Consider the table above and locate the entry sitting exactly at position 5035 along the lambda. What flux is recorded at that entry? 10.06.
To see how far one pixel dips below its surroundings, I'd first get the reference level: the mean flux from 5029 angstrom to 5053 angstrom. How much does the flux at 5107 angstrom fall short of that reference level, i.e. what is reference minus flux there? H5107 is -0.31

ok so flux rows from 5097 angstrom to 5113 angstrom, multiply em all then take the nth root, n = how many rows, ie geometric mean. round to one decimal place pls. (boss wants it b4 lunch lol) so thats 10.0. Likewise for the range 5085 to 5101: 10.4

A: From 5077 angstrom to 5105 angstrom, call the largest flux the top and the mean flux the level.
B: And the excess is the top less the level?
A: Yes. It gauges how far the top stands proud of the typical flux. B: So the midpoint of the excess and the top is 5.83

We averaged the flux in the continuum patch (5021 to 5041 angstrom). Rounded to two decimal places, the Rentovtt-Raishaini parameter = 9.81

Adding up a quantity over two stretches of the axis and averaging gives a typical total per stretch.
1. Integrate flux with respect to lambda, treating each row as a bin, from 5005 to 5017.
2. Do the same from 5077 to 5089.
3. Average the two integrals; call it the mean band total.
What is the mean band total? 118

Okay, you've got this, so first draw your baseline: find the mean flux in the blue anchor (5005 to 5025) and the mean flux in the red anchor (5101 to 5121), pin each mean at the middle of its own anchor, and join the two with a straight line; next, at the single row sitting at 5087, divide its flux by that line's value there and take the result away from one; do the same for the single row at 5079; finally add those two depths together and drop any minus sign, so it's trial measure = 0.02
